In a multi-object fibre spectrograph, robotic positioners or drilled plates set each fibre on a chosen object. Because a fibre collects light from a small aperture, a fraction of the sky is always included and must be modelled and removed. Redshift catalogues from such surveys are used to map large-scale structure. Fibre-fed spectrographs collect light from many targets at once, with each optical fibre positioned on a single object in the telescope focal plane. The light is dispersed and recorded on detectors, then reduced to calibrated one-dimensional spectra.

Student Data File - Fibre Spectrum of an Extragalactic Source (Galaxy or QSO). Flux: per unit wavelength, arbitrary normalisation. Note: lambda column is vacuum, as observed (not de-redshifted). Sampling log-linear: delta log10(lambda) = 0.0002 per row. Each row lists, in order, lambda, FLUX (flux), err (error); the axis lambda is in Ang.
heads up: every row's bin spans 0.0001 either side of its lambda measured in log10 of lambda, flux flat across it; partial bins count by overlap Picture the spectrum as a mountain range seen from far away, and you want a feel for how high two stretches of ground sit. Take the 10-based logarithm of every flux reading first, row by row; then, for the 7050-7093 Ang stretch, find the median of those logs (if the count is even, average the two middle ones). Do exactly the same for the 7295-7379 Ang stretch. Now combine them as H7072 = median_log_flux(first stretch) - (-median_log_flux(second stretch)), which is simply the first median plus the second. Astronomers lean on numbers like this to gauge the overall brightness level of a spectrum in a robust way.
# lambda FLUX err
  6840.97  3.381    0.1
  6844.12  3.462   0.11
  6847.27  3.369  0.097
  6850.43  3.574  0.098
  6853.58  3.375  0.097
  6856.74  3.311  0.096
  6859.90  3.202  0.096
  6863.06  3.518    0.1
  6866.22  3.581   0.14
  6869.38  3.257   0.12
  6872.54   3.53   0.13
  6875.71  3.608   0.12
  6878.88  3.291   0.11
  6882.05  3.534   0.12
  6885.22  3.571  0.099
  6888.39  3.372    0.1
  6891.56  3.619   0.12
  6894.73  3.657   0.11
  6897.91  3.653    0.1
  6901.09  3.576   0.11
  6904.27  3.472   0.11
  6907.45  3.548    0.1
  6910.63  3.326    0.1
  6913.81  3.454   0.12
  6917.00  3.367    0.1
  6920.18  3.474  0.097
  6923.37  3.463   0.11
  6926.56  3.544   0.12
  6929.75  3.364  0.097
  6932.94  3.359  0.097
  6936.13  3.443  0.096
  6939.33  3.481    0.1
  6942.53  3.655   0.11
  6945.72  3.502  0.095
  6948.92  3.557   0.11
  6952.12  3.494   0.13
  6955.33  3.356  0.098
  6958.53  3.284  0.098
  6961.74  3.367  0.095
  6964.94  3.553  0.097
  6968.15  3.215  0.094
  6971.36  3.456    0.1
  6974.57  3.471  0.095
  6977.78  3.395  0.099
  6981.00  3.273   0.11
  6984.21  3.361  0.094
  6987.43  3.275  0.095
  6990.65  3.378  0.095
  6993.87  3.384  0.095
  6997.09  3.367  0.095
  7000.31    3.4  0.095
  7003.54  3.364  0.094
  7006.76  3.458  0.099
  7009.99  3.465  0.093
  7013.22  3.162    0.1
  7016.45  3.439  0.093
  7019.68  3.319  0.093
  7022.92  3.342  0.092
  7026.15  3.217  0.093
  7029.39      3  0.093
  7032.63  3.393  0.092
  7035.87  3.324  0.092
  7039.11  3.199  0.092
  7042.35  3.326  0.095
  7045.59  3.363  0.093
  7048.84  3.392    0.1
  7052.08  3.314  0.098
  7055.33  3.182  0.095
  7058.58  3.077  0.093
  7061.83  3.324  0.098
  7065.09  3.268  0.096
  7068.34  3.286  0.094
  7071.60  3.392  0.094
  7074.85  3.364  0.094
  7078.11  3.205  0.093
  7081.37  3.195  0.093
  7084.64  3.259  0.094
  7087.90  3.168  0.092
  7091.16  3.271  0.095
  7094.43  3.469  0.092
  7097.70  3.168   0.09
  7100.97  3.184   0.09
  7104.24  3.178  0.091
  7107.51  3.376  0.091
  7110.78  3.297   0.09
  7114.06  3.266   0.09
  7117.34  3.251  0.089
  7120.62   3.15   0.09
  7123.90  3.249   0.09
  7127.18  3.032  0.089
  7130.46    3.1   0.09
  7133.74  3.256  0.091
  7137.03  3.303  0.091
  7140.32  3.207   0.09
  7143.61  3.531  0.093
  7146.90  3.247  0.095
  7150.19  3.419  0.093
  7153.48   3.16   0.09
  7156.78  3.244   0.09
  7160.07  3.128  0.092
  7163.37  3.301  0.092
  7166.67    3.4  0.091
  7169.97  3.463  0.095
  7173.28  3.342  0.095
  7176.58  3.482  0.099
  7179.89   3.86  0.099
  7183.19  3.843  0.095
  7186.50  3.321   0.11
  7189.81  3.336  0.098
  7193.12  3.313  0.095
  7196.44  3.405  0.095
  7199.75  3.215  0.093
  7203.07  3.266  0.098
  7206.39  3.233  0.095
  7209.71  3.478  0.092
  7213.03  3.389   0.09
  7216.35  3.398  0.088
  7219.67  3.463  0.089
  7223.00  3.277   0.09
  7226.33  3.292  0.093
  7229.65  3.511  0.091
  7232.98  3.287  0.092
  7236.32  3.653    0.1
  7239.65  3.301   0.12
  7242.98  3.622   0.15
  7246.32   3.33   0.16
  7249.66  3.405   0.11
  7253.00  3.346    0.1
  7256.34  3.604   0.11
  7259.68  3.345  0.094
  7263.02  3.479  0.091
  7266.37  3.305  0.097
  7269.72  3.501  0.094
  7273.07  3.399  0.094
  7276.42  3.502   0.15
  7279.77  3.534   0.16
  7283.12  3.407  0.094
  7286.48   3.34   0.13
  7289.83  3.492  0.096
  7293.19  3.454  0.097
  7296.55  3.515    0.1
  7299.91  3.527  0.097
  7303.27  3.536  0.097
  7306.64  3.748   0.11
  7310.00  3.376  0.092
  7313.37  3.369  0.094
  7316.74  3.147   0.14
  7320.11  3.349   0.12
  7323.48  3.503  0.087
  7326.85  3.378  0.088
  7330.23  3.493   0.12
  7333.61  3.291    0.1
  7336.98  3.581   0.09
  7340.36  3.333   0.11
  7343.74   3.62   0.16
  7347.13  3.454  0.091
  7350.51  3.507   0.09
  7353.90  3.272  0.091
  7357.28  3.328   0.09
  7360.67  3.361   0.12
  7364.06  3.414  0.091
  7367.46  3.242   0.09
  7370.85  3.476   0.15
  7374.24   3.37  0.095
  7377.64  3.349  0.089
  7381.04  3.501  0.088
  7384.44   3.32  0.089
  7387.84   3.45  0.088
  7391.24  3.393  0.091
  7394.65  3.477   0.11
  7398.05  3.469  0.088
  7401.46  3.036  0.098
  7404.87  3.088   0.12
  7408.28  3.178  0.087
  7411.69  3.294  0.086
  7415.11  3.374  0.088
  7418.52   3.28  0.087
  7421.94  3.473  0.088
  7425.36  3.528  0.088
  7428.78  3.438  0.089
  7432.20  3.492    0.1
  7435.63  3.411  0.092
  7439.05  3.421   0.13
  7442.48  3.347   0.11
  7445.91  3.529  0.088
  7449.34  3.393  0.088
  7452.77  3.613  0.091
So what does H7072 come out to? 1.04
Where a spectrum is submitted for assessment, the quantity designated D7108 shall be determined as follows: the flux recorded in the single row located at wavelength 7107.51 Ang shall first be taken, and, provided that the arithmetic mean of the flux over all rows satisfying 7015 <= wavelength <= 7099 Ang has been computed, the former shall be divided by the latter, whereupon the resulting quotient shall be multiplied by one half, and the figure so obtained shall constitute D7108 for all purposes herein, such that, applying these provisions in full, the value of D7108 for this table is 0.515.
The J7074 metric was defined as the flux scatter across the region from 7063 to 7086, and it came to 0.07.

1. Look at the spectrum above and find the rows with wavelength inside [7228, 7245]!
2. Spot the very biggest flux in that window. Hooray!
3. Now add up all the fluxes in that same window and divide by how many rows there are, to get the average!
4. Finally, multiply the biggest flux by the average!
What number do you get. 12.7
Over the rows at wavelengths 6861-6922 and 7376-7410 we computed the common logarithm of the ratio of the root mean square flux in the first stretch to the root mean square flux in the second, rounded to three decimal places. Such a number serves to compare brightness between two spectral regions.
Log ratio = 0.021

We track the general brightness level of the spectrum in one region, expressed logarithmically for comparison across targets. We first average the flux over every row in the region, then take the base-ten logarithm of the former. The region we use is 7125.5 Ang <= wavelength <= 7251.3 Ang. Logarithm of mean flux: 0.527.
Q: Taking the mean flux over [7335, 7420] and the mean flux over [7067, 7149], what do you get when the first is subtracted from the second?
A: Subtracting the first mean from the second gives -0.11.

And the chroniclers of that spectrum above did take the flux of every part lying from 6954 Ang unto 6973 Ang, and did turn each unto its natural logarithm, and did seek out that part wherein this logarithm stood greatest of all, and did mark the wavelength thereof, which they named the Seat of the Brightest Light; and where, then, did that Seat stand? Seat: 6964.94 Ang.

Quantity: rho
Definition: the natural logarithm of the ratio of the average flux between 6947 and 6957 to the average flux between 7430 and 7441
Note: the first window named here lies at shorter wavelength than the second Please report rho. 0.008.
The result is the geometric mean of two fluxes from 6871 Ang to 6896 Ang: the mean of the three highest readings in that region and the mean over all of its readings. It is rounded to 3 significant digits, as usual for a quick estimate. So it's 3.57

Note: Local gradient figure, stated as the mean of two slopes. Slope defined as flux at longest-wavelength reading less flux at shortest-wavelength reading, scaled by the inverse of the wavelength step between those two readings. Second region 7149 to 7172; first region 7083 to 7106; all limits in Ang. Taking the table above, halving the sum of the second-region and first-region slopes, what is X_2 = -0.001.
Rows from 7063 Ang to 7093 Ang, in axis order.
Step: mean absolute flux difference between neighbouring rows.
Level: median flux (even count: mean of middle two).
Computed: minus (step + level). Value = -3.34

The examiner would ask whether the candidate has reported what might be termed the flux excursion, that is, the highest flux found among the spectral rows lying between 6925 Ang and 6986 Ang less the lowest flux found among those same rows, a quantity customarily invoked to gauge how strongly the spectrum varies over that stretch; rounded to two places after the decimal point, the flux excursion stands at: 0.44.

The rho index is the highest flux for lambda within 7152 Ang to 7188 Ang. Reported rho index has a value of 3.86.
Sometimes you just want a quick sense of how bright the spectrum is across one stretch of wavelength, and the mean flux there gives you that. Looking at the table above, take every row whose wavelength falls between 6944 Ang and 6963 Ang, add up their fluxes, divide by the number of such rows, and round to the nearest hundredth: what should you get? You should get 3.43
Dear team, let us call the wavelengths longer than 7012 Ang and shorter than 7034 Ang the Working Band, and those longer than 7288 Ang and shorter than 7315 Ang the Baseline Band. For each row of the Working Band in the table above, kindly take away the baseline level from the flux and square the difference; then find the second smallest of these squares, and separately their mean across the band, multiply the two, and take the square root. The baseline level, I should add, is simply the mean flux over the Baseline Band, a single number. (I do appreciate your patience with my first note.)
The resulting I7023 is 0.030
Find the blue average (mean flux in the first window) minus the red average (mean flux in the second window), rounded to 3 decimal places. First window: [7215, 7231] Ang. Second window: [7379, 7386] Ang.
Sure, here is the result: -0.022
